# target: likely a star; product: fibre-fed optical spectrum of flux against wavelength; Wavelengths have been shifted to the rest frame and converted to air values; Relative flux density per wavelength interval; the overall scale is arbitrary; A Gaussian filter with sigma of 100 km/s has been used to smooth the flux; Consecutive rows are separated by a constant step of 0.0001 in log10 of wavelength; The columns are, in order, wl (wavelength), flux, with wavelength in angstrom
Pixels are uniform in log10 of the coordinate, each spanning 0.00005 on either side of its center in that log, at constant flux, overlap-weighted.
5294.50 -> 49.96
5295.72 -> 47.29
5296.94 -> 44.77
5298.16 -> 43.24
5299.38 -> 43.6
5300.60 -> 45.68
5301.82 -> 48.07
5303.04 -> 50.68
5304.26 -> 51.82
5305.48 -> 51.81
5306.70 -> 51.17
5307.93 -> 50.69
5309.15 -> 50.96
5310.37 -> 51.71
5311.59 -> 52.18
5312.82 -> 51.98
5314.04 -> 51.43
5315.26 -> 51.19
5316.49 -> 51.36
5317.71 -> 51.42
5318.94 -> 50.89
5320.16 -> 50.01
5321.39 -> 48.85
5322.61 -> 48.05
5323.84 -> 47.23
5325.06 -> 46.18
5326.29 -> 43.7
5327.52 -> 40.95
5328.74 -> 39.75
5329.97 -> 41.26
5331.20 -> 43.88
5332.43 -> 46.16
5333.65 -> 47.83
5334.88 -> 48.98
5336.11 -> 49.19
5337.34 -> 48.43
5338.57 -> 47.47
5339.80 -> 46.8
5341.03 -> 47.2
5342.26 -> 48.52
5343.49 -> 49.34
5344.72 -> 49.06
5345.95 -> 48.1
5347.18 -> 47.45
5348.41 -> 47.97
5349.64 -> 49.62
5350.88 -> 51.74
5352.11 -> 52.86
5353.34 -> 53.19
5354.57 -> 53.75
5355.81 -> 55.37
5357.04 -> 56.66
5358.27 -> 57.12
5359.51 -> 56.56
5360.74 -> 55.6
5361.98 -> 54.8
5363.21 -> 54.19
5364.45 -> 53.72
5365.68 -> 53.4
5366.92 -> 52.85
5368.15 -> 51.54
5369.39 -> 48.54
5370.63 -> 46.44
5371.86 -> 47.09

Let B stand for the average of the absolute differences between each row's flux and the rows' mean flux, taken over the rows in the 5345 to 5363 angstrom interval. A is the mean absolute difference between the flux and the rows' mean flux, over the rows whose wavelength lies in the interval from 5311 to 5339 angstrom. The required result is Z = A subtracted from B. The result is -0.1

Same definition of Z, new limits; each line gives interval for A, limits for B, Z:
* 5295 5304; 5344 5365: 0.6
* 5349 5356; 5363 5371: 0.9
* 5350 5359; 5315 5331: 1.8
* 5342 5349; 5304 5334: 2.6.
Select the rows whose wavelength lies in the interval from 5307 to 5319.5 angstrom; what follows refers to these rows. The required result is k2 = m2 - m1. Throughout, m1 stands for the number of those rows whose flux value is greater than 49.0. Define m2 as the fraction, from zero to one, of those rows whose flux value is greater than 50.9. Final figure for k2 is -9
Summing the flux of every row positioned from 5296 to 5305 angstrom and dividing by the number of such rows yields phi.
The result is 46.8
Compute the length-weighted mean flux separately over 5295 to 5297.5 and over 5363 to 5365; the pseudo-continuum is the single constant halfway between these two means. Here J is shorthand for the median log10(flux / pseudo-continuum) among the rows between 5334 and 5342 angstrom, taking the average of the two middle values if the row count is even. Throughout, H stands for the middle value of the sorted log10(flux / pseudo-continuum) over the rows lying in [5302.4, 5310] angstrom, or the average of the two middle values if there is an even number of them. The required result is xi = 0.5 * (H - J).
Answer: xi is 0.014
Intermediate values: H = 0.009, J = -0.018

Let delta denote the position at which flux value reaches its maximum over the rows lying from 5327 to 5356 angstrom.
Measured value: 5355.81 angstrom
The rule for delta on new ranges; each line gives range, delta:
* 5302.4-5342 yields 5311.59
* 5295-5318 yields 5311.59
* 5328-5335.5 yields 5334.88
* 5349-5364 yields 5358.27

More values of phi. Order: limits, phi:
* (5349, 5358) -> 53.3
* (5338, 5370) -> 51.7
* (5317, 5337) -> 46.5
